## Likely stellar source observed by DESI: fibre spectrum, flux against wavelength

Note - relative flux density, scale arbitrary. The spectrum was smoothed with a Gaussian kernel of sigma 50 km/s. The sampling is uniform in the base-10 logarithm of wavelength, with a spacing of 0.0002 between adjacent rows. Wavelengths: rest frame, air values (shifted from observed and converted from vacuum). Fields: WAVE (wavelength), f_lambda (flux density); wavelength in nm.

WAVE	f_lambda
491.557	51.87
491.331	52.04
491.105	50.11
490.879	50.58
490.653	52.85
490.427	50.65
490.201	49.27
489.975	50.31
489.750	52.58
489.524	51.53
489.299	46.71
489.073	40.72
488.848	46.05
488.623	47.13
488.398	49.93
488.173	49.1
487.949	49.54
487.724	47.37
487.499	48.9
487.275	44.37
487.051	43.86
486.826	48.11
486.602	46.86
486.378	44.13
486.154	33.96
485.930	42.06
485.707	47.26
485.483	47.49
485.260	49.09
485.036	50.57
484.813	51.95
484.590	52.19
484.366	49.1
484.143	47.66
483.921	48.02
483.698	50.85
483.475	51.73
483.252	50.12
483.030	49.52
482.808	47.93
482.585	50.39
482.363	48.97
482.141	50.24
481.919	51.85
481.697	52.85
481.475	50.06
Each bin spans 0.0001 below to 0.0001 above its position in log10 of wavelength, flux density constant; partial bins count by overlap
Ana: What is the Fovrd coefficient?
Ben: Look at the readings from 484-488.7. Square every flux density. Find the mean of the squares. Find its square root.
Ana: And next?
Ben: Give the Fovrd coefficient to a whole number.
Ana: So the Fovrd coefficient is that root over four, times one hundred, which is 1183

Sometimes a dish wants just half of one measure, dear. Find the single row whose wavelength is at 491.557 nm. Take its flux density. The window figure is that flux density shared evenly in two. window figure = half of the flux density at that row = 25.9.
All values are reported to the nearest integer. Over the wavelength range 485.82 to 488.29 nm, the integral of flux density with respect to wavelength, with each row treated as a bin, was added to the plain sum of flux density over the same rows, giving 610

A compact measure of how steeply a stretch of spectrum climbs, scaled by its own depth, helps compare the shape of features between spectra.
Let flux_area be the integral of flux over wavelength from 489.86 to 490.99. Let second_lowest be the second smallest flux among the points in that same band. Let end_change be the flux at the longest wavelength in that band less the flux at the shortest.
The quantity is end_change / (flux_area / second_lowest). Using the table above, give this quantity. 0.2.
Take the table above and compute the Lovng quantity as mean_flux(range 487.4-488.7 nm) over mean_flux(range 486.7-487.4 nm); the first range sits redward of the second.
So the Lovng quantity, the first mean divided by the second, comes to 1.07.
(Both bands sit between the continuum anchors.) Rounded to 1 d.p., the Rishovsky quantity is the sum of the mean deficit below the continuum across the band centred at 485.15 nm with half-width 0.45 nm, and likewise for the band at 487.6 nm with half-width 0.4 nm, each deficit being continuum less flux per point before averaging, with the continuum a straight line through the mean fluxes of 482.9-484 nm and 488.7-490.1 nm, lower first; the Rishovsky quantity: 0.8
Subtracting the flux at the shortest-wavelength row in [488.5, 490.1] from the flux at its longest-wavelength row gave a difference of 3.2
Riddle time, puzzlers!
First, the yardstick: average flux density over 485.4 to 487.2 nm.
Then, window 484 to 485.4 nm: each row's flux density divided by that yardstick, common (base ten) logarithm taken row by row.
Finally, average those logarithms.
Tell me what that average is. 0.054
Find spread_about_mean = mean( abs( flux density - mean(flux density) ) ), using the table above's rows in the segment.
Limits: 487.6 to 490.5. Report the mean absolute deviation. 2.26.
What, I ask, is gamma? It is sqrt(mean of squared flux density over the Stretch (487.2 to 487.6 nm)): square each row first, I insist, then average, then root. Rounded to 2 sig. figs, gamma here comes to 47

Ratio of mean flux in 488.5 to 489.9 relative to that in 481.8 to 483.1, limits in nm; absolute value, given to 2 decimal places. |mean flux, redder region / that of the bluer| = 0.95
